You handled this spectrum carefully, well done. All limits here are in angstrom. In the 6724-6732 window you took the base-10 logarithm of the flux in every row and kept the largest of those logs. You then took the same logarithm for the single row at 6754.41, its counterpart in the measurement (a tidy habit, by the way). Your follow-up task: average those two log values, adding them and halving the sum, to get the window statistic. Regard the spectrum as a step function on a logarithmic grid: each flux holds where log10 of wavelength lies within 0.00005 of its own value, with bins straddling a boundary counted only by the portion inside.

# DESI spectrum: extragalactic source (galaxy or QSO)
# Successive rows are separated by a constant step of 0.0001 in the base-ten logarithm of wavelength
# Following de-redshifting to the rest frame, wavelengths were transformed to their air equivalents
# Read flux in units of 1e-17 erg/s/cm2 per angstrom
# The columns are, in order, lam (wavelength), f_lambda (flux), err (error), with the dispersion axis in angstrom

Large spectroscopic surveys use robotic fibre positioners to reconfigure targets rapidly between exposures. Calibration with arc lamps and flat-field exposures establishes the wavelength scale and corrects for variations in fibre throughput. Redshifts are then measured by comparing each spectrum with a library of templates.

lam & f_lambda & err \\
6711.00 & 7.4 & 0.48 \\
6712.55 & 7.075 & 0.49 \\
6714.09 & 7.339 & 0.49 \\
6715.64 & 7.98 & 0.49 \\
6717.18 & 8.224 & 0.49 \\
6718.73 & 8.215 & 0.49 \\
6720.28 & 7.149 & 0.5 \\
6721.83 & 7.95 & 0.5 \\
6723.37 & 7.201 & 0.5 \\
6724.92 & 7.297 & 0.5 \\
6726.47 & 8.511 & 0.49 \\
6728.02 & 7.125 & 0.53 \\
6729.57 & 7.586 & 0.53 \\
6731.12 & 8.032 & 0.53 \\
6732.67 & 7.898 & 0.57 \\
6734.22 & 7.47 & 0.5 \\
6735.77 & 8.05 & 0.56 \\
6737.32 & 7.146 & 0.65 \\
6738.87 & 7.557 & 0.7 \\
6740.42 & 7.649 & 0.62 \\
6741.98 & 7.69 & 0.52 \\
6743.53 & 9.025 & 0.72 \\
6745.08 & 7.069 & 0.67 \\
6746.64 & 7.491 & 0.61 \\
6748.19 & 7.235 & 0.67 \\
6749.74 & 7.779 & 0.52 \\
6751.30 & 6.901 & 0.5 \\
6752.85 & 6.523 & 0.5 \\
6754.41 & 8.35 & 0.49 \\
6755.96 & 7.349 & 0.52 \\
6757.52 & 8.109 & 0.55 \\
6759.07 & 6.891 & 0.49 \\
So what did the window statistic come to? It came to 0.926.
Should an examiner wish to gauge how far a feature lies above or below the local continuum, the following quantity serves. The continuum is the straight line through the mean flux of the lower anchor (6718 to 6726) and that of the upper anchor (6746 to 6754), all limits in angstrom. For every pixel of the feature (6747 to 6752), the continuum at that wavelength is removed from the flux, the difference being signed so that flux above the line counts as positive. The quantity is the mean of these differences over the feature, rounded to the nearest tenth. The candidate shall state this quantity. 0.1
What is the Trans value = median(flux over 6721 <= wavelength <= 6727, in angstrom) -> 7.62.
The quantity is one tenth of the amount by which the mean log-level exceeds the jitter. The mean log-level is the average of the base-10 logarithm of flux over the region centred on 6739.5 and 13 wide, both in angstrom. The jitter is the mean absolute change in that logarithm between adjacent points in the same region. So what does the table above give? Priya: 0.0844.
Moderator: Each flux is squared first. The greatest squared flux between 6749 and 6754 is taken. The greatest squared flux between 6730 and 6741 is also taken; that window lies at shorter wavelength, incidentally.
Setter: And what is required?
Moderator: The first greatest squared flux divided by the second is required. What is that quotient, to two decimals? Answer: 0.93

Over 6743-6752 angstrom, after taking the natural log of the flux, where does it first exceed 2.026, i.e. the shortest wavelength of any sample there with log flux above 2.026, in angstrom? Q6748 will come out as 6743.53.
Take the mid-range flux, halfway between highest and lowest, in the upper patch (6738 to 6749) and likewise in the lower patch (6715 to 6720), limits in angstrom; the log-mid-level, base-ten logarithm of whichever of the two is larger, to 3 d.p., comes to 0.909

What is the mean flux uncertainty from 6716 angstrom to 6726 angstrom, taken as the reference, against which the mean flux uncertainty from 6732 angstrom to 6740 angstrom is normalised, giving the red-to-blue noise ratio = 1.20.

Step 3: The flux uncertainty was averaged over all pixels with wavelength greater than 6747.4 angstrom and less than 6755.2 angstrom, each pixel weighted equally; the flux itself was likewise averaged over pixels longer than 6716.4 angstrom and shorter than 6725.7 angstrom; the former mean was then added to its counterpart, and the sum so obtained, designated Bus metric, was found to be 8.21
